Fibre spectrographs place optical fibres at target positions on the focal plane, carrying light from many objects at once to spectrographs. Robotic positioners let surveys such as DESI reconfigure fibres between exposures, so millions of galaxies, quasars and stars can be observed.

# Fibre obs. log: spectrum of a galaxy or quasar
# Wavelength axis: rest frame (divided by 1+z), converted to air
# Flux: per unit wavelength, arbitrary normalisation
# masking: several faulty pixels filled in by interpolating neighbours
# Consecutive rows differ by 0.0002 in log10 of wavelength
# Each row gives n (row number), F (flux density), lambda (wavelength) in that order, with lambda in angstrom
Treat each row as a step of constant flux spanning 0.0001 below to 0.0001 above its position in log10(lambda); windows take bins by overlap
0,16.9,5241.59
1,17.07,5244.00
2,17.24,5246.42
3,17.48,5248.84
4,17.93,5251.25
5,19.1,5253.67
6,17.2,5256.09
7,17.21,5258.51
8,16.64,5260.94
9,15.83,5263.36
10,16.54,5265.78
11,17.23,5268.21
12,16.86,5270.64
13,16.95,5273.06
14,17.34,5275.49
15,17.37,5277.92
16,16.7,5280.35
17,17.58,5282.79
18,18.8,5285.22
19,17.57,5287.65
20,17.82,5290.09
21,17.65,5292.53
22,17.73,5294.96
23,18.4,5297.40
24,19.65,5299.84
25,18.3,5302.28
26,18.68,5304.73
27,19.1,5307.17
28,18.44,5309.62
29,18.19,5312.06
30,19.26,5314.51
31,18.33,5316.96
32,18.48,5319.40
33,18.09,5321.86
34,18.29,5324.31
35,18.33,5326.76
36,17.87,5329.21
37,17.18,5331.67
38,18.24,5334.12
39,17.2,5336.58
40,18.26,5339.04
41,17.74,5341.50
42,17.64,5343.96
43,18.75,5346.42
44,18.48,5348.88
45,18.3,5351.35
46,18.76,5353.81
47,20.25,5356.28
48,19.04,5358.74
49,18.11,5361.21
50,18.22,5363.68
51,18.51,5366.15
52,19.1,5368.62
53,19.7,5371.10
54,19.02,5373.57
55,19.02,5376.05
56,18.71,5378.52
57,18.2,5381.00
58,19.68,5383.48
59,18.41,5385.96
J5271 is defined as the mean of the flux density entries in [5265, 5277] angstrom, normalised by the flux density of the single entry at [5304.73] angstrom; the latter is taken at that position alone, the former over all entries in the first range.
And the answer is 0.91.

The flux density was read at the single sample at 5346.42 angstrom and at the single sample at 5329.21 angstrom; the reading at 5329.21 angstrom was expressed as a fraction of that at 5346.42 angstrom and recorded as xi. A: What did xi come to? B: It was 0.95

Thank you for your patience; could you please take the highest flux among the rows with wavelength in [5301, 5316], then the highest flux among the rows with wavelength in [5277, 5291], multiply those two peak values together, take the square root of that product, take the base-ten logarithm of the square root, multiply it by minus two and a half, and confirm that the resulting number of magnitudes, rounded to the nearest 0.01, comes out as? -3.20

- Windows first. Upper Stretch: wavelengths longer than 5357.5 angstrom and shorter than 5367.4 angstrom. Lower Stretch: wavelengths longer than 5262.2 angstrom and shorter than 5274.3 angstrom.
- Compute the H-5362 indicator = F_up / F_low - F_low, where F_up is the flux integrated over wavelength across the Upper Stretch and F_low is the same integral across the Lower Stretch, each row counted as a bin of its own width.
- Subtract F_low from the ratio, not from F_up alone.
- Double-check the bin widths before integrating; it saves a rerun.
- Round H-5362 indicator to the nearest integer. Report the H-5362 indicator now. -201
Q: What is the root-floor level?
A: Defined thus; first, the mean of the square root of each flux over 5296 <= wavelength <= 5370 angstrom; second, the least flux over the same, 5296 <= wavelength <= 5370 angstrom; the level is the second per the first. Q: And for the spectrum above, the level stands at 4.00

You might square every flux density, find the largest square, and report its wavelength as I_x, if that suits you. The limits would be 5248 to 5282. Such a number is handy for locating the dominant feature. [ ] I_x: 5253.67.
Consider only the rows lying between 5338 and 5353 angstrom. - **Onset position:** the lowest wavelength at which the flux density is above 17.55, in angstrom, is 5339.04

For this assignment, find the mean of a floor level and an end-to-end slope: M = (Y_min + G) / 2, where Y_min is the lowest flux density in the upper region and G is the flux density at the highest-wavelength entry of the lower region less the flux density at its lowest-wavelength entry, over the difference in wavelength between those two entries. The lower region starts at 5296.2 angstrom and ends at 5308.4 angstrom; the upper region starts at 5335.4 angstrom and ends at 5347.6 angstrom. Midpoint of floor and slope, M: 8.64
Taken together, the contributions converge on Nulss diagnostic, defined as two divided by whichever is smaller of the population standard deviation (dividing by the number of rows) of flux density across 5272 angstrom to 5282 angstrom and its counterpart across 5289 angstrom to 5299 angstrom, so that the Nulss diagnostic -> 7.2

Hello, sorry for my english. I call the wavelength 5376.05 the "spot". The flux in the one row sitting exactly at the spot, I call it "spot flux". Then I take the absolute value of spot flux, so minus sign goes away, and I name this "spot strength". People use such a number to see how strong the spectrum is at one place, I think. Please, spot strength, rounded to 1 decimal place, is 19.0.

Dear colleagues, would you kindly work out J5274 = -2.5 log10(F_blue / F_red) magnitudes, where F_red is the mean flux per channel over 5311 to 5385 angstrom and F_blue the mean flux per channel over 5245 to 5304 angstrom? 0.057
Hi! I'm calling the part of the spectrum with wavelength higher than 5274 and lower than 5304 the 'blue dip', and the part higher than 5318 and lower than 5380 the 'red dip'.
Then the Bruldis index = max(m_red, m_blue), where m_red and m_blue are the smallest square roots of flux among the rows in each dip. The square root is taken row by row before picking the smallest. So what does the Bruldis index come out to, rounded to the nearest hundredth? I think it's 4.14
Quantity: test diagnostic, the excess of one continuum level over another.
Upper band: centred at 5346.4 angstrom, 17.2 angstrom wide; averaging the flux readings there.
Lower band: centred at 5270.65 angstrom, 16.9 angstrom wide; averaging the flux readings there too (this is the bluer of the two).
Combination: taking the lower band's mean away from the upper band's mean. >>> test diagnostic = 1.4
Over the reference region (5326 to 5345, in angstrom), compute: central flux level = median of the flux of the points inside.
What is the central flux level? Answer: 17.8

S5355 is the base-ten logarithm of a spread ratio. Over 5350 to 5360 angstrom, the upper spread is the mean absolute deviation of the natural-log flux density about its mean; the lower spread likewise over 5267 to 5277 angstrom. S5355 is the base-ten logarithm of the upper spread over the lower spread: 0.43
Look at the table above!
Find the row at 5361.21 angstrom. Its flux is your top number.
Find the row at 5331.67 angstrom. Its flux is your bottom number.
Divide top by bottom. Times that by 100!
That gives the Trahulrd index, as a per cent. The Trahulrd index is 105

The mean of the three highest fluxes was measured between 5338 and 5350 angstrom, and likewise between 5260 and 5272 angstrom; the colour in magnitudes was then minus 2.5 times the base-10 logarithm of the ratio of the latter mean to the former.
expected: 0.10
